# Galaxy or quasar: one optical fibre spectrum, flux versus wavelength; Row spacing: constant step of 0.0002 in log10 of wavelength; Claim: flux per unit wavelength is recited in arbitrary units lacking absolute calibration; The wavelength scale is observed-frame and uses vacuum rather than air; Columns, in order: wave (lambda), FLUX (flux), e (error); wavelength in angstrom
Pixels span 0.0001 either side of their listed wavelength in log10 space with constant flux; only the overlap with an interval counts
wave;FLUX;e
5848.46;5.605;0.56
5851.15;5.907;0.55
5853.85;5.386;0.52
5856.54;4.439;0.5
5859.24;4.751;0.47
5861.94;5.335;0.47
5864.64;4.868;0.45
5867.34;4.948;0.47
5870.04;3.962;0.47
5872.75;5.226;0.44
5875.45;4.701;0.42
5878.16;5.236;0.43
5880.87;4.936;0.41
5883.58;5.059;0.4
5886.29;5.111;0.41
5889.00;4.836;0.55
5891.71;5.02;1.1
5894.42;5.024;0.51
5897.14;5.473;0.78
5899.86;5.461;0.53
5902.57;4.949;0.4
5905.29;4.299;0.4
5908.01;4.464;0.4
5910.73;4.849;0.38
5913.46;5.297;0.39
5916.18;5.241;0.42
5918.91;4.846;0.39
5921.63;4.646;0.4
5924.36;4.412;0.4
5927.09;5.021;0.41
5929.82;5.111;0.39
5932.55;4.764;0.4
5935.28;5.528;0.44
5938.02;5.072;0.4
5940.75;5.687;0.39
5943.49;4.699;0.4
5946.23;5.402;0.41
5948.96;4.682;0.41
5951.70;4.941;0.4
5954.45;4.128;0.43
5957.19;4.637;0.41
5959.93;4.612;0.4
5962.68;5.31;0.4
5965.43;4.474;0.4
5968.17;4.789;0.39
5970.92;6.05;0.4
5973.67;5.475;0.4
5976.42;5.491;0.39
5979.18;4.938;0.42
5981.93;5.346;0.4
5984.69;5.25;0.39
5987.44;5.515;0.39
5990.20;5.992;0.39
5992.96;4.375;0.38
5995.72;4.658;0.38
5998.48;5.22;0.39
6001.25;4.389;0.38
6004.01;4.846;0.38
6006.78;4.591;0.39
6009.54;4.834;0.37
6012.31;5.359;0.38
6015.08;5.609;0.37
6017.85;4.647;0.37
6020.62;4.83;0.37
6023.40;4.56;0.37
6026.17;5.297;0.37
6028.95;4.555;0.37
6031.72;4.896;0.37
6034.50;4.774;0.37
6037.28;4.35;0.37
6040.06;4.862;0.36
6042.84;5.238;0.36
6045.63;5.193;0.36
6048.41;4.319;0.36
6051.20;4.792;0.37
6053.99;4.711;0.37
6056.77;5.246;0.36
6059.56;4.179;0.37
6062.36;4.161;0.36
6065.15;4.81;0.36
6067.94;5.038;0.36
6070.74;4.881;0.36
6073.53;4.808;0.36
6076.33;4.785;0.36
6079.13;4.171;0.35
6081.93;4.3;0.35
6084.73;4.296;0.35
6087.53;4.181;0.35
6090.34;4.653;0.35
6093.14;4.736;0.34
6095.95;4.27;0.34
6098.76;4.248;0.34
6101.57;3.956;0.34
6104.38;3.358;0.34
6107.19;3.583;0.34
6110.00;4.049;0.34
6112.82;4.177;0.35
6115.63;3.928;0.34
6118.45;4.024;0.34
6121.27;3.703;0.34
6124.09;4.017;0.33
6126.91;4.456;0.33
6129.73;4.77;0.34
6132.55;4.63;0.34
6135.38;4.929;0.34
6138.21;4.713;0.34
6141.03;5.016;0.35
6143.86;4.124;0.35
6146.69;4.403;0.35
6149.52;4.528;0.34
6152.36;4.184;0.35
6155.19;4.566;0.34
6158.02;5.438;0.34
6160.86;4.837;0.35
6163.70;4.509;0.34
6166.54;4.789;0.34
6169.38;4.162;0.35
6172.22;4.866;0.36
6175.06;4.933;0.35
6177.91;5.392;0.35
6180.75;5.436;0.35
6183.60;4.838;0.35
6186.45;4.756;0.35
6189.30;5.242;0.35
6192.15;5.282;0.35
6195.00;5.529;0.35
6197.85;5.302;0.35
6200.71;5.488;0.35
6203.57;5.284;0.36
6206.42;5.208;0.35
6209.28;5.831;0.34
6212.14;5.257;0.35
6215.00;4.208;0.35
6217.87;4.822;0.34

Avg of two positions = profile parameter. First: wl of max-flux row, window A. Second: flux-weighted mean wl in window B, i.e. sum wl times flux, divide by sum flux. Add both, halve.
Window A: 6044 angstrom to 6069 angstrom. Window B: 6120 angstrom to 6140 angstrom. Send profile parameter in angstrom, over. 6093.5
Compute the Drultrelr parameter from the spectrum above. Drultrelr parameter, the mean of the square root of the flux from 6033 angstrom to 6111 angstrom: 2.118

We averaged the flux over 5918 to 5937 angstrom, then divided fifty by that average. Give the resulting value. 10.2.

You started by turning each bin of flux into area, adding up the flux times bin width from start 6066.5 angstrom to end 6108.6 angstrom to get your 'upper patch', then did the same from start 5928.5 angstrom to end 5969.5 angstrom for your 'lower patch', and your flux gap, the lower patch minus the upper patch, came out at 19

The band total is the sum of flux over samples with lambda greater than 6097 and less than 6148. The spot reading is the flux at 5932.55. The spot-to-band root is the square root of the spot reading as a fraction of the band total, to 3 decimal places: 0.250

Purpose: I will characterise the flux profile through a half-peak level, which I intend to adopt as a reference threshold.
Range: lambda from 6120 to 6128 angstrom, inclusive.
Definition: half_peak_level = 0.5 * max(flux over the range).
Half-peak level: 2.2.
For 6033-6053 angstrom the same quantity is 2.6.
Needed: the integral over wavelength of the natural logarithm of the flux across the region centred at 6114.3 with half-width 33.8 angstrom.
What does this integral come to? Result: 98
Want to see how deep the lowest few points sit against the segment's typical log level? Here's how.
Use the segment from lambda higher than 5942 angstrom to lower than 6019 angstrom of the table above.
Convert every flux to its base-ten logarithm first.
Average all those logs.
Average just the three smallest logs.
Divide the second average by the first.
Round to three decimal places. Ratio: 0.907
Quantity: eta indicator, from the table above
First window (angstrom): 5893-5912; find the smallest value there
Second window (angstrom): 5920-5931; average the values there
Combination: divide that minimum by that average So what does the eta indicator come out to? 0.90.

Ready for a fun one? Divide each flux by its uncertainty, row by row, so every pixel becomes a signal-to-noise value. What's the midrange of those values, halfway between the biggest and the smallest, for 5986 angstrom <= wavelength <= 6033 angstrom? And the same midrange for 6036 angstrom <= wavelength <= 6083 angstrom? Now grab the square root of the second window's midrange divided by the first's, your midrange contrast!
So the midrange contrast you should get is 0.98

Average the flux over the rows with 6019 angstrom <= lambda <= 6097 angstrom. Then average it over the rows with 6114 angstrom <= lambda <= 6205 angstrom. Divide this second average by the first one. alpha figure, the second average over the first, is 1.02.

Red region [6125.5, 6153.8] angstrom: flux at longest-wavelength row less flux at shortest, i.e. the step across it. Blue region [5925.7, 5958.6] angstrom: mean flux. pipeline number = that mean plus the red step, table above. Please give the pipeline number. 4.70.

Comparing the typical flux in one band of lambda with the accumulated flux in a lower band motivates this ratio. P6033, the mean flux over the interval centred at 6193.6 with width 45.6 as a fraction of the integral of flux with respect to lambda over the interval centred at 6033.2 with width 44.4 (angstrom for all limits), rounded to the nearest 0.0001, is 0.0239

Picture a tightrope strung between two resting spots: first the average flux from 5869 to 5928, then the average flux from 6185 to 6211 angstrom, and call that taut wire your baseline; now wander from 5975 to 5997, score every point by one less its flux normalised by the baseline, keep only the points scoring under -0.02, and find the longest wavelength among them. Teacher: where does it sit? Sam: 5990.20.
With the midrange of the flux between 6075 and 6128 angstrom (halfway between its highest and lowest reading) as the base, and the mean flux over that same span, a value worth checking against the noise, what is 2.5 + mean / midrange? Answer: 3.52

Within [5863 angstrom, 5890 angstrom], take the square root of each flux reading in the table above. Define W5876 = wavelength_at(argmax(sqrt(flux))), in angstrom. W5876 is 5878.16 angstrom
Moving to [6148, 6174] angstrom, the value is 6158.02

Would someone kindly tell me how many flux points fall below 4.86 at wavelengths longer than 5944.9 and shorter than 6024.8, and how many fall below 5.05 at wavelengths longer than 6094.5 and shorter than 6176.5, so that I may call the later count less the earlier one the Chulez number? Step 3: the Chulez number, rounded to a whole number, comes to 13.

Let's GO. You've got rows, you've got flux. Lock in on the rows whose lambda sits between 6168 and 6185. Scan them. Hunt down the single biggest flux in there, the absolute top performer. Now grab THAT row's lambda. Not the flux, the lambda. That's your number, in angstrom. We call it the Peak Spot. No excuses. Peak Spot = 6180.75 angstrom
